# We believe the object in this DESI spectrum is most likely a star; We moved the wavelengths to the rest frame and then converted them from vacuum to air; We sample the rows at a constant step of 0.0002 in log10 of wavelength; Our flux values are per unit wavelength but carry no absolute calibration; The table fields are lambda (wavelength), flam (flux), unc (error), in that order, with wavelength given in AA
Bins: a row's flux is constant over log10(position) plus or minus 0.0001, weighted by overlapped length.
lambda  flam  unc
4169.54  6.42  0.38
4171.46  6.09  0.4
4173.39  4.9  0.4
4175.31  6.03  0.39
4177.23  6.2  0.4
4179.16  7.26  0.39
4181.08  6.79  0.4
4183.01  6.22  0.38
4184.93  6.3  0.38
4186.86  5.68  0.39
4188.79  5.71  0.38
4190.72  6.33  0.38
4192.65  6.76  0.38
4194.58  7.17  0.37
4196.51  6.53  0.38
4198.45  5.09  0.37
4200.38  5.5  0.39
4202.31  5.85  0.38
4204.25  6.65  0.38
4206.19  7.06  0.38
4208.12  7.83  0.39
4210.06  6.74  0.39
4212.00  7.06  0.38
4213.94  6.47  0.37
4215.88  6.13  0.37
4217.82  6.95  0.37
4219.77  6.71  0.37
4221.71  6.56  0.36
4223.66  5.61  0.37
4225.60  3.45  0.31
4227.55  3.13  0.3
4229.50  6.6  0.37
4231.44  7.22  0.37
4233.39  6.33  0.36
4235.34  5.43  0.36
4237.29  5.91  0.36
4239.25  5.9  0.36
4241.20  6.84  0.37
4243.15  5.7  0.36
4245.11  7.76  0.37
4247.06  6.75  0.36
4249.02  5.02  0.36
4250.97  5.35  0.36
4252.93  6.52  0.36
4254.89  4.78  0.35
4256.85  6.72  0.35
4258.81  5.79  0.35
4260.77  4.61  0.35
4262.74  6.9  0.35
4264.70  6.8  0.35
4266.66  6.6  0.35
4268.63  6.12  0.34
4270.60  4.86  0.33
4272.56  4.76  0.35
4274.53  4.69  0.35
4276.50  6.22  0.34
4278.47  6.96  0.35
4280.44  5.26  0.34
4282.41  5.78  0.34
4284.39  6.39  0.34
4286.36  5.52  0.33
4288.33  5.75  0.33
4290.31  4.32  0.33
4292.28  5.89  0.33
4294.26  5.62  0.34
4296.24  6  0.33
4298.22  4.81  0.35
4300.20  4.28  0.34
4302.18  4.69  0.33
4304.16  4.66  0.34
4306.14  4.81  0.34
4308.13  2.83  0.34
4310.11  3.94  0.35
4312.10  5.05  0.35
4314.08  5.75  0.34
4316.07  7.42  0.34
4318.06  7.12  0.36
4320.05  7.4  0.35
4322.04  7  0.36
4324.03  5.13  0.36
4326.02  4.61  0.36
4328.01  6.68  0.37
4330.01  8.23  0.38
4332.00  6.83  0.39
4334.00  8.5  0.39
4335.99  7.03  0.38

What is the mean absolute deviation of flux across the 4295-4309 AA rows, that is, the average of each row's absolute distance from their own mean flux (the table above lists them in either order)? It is 0.59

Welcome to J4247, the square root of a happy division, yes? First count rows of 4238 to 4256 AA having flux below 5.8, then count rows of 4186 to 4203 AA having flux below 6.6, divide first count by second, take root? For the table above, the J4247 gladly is 0.76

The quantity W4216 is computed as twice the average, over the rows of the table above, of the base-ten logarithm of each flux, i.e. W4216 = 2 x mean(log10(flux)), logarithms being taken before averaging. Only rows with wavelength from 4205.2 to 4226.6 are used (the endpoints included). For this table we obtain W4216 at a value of 1.60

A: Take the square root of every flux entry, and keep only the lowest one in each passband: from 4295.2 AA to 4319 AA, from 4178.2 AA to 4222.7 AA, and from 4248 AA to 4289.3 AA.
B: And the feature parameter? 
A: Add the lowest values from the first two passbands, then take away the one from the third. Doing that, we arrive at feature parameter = 1.8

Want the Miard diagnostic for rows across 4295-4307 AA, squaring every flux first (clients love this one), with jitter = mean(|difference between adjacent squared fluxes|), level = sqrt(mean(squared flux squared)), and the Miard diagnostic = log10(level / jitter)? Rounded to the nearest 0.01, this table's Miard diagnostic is 0.73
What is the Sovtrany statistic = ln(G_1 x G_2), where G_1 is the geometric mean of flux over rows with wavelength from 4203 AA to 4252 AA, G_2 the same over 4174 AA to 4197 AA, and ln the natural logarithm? 3.66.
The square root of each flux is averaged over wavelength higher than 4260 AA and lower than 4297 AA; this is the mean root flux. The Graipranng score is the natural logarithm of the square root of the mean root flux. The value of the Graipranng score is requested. 0.44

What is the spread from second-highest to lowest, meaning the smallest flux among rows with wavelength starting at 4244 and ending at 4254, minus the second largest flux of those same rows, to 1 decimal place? -1.7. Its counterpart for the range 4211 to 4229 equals -3.8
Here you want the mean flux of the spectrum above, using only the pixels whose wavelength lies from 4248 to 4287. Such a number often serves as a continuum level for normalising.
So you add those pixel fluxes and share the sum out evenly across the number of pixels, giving 5.8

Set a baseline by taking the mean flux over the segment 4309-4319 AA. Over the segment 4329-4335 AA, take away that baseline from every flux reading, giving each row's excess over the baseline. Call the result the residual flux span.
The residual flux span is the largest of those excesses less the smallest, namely 1.67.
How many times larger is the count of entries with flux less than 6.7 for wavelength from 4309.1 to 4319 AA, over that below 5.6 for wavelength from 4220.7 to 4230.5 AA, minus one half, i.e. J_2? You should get 1.0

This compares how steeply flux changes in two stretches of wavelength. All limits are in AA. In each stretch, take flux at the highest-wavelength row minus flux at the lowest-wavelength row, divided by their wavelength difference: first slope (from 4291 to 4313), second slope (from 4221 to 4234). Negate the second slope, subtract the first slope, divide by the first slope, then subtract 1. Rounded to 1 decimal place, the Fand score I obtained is -2.5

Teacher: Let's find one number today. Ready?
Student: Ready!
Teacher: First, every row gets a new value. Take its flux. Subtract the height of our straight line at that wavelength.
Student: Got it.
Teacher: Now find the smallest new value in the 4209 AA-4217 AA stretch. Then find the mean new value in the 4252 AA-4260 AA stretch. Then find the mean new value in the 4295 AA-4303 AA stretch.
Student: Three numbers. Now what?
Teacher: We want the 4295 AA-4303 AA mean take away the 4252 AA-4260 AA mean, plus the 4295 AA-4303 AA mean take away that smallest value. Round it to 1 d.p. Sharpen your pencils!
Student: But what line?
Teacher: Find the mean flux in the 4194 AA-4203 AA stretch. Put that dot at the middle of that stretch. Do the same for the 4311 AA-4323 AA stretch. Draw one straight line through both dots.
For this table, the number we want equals -2.8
